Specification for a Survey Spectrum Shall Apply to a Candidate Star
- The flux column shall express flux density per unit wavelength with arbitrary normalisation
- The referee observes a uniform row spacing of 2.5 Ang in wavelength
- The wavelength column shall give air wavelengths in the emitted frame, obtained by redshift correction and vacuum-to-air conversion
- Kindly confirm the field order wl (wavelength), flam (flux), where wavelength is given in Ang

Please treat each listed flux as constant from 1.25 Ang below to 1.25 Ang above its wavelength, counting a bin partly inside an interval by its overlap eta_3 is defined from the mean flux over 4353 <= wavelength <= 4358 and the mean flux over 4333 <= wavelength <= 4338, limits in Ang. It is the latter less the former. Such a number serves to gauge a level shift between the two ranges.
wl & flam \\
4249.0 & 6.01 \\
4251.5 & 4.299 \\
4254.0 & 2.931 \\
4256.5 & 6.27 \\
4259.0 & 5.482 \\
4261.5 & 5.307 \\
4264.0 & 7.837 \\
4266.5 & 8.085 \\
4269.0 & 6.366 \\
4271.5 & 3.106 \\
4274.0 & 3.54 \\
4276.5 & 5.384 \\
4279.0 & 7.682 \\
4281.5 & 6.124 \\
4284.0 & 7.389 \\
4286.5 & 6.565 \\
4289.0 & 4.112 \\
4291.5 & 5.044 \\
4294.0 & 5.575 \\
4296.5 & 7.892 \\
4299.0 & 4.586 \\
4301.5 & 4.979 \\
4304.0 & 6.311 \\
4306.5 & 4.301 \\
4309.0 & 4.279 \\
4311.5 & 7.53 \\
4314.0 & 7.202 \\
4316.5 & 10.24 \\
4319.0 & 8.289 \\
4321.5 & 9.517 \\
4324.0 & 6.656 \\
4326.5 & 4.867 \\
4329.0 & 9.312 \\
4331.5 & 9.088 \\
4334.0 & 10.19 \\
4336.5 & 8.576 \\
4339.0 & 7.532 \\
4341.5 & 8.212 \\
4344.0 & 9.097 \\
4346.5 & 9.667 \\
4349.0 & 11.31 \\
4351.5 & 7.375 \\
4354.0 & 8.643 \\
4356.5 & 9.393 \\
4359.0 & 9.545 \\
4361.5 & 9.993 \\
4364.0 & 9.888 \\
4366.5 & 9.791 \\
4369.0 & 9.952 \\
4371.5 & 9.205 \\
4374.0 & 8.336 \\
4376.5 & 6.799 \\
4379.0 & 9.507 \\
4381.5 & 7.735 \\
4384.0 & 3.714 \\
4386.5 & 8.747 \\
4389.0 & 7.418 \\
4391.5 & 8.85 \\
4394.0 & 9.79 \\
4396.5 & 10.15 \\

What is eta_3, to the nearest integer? 0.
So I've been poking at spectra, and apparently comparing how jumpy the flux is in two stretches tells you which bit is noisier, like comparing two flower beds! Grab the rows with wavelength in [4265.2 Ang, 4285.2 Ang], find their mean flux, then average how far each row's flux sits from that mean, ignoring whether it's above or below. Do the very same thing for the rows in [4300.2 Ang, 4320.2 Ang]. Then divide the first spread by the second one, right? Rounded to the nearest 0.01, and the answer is 0.87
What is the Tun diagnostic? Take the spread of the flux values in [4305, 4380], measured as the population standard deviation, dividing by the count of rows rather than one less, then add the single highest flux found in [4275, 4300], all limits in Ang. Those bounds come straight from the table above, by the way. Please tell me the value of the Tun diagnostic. 9.6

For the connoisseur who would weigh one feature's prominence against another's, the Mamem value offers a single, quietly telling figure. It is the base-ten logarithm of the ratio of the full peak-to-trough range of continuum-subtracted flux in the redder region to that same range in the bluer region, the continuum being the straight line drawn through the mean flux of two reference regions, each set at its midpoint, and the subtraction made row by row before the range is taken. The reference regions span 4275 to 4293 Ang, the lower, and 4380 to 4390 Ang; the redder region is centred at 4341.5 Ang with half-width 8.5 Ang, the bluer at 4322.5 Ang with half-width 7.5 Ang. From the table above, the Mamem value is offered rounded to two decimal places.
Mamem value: -0.17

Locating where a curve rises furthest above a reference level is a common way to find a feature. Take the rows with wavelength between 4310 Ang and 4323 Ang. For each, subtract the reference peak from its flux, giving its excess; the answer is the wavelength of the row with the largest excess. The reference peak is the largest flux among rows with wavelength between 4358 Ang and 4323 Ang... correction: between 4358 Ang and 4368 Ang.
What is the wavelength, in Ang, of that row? 4316.5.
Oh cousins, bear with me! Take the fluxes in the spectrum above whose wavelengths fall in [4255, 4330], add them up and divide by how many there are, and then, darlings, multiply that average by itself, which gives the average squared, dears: 40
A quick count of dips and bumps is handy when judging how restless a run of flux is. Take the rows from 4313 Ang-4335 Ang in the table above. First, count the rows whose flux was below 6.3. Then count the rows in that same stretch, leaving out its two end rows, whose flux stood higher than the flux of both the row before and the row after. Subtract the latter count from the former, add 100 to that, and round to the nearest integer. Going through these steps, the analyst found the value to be 98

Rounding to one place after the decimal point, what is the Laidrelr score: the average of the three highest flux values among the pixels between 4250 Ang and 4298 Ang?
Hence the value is 7.9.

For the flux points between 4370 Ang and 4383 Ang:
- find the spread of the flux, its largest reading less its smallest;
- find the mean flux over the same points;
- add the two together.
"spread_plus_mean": 11.0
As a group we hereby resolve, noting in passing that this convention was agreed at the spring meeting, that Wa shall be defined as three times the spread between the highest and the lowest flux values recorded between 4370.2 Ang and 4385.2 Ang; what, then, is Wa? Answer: 17.4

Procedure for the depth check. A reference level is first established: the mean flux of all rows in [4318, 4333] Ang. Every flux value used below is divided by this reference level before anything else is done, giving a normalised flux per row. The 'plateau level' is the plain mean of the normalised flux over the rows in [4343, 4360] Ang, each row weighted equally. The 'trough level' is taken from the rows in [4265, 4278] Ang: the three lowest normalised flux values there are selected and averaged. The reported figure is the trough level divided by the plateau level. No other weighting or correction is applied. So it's 0.43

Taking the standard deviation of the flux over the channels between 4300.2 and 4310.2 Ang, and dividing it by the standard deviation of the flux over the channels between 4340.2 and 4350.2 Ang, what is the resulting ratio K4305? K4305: 0.73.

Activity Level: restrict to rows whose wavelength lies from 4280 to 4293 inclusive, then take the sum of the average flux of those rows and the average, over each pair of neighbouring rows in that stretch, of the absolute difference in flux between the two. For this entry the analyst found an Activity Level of 7.2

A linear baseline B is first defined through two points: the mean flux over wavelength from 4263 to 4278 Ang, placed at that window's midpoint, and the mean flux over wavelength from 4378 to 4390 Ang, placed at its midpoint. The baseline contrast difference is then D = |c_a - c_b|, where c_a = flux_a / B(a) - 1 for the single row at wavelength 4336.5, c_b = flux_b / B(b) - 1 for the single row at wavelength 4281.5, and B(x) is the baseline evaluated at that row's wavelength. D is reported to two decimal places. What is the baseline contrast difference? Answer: 0.24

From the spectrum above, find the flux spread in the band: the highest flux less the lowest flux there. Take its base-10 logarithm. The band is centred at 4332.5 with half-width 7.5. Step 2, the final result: 0.73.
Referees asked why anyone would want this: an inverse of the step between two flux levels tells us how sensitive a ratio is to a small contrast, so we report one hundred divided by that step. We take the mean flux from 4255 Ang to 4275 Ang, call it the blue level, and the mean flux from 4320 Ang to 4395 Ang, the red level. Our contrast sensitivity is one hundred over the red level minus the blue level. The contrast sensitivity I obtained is 35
